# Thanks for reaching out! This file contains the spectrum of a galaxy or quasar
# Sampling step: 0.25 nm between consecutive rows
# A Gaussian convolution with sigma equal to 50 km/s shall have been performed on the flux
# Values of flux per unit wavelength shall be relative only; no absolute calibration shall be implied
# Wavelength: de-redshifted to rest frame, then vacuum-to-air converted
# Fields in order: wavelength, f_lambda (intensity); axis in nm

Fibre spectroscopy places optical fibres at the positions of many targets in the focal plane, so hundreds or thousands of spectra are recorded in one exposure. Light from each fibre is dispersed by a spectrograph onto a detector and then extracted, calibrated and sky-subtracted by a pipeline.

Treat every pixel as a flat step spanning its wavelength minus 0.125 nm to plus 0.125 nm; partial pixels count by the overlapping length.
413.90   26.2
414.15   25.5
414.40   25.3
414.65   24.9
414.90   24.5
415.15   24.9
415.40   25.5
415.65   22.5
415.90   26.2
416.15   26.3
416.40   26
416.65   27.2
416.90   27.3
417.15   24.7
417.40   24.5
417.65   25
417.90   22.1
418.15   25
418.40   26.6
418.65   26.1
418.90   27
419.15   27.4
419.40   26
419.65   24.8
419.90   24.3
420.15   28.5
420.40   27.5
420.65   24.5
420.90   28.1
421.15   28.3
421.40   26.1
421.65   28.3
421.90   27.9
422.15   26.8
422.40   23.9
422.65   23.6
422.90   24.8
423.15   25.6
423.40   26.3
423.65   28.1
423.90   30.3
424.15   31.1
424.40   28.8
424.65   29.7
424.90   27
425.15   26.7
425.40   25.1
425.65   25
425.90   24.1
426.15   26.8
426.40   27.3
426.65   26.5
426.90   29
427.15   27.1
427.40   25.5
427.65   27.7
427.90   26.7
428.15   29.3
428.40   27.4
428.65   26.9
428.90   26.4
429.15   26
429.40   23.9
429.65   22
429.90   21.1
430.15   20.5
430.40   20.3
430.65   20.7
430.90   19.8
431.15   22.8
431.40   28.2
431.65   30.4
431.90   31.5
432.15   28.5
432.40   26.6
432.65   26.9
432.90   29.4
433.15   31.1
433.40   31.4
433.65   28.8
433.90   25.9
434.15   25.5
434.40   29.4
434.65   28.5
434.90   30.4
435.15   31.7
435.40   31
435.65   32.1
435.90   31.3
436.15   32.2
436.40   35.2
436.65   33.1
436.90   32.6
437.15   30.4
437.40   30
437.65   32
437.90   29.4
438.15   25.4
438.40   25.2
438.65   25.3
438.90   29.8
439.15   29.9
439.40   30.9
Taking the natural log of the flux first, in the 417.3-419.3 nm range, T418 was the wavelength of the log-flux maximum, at 419.15 nm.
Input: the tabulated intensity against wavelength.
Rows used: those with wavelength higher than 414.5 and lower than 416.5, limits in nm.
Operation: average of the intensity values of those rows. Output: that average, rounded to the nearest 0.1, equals 25.1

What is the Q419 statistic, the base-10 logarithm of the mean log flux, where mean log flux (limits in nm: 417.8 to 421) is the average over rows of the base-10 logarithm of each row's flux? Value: 0.150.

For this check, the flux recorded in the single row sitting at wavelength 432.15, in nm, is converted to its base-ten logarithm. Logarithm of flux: 1.455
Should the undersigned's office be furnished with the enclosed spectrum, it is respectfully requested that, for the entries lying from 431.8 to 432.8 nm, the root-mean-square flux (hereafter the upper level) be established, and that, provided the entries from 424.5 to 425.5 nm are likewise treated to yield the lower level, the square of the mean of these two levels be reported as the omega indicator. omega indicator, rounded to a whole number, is 773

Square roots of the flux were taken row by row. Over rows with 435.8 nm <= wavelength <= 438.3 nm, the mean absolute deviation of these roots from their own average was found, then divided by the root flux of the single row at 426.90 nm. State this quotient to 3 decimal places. 0.032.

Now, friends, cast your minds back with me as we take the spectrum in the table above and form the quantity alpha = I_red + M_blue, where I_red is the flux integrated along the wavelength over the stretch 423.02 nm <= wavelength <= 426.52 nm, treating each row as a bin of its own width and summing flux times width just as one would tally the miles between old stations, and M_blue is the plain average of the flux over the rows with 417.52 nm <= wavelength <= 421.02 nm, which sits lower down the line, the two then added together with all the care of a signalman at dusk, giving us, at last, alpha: 121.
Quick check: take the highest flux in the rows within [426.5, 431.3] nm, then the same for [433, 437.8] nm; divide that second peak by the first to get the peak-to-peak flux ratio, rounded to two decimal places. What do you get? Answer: 1.20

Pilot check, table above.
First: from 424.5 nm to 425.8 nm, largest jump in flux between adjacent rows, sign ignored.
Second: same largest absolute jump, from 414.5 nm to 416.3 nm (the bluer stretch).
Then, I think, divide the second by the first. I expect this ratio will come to 1.4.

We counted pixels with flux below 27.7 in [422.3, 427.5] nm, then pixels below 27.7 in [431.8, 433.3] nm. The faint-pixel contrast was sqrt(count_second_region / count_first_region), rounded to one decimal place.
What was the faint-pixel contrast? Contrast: 0.4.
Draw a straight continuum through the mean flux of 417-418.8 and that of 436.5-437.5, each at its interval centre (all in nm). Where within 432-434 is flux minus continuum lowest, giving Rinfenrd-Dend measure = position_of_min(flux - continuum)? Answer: 433.90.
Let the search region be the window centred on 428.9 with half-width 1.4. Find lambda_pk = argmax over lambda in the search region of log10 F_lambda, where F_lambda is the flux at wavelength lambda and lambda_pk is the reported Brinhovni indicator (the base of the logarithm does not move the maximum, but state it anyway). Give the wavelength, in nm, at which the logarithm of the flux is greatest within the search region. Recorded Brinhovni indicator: 428.15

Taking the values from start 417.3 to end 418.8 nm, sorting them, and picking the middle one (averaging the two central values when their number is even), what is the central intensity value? 25.0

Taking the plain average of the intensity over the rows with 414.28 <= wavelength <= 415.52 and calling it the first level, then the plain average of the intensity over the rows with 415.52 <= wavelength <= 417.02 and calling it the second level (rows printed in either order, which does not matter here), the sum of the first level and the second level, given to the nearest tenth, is 50.9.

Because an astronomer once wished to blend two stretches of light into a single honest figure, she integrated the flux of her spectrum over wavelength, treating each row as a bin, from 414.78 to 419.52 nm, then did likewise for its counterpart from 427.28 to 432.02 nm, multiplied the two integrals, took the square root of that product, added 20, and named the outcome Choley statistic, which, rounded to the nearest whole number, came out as 140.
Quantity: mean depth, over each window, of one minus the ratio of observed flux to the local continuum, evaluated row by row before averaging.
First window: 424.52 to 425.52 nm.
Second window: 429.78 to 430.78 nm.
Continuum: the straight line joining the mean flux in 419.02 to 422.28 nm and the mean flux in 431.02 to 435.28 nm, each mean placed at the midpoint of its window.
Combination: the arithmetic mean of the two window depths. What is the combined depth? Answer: 0.140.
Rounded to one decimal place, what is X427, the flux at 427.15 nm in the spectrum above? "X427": 27.1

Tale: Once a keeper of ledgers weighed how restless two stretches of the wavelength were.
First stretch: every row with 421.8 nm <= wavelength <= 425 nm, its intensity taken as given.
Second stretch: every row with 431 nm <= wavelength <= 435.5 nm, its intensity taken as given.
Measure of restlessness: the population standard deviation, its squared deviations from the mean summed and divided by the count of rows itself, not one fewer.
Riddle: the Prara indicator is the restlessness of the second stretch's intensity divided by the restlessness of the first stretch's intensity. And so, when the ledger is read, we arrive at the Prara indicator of 1.0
